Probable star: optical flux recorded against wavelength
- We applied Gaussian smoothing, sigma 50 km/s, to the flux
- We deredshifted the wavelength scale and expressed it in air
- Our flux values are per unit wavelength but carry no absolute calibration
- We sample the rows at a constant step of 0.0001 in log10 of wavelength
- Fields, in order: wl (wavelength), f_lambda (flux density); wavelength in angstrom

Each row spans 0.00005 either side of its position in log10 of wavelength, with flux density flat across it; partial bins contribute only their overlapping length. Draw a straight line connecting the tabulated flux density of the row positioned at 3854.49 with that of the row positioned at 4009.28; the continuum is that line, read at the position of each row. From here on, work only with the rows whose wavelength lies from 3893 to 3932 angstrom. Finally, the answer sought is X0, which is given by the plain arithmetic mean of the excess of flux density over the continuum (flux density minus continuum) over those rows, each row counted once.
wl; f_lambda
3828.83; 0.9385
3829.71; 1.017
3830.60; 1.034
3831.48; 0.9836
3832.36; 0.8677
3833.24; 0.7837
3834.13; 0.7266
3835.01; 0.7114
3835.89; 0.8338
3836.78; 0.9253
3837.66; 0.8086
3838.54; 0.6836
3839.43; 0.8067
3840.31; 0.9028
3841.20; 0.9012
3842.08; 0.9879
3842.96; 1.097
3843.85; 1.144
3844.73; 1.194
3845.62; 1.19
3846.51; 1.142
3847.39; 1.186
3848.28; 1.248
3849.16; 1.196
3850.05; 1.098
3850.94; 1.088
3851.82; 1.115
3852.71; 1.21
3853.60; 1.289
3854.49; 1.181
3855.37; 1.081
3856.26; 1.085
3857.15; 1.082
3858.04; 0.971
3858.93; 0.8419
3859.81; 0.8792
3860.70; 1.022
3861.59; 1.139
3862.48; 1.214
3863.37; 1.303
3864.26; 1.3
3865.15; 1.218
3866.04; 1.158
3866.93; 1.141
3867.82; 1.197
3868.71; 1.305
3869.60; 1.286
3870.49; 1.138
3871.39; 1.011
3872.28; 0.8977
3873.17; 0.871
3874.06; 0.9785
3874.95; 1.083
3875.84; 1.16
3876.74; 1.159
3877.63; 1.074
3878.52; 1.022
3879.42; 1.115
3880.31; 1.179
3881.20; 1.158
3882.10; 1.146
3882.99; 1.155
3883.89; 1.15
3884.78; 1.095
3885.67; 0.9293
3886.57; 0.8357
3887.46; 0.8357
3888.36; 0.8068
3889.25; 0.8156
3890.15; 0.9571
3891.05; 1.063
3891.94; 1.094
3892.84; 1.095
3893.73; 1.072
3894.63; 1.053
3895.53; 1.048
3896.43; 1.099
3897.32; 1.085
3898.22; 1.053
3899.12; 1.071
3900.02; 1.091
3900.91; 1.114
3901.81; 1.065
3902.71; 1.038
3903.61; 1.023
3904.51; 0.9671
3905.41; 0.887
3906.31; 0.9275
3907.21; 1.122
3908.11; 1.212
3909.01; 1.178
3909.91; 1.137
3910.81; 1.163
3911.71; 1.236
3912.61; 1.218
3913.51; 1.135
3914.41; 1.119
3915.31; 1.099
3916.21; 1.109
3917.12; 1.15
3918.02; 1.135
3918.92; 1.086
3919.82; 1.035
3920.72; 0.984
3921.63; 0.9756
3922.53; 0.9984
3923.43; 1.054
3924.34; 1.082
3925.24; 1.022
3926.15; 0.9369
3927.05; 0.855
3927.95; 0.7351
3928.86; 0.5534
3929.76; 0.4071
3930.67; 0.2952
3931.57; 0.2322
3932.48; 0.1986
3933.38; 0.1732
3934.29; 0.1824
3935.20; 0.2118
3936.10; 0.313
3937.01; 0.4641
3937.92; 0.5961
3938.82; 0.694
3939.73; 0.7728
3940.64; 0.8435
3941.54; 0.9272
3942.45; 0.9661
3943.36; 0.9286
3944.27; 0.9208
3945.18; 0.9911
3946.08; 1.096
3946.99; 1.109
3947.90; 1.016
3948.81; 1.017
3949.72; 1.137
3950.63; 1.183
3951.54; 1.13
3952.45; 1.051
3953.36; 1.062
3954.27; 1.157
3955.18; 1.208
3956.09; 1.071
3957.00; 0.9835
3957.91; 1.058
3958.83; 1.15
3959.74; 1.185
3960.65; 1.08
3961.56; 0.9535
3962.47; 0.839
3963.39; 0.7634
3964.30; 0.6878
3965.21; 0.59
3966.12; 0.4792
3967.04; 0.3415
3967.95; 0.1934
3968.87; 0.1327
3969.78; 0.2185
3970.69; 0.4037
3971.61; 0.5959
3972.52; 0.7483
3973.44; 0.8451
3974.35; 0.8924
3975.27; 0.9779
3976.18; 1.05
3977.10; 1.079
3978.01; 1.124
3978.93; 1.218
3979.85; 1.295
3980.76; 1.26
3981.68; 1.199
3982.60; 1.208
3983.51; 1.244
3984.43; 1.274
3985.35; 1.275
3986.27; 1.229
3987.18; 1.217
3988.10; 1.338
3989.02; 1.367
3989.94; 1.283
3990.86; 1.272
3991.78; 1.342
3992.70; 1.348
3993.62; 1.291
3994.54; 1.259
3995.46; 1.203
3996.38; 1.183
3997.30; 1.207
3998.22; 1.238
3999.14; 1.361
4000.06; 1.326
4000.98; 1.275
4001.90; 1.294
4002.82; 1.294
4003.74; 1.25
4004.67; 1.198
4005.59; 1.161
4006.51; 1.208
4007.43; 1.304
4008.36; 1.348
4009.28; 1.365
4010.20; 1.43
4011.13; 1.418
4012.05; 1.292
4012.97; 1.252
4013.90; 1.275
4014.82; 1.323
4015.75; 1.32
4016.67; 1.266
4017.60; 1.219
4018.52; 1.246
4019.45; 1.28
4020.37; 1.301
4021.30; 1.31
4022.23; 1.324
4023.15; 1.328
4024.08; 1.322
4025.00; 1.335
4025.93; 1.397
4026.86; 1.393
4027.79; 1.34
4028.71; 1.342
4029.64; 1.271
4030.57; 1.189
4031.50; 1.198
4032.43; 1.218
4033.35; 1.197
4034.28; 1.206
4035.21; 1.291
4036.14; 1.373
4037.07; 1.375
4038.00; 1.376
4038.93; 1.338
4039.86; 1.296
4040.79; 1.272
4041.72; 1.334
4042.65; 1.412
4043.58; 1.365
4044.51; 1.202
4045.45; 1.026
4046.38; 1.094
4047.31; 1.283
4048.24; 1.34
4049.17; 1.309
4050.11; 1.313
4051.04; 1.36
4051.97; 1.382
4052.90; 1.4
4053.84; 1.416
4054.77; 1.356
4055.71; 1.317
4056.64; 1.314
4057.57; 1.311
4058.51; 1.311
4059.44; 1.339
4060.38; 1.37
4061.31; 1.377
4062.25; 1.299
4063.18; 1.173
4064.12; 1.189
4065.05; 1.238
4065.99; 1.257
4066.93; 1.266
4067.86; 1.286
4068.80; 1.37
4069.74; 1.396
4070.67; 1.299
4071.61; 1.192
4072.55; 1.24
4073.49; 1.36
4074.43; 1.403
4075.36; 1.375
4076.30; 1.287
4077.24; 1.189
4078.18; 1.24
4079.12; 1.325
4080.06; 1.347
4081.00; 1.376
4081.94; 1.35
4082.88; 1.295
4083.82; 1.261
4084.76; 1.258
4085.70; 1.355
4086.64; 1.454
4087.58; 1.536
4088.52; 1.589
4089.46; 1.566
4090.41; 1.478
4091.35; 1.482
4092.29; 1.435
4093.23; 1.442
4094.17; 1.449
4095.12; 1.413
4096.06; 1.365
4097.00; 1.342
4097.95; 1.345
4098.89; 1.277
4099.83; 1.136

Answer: -0.25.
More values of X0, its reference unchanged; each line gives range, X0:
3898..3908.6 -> -0.19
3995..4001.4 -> -0.10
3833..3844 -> -0.29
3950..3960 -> -0.19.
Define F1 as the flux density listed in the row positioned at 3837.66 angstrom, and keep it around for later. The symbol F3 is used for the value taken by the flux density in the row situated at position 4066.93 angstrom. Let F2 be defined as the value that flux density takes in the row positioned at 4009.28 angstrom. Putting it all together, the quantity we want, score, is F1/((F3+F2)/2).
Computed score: 0.61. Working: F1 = 0.8086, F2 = 1.365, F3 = 1.266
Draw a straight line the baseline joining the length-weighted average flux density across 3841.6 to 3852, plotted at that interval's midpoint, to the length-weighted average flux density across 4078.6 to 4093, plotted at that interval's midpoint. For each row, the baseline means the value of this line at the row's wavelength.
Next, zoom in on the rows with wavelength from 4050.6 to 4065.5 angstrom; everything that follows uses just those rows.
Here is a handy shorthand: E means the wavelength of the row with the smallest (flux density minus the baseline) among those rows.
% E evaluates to 4063.18 angstrom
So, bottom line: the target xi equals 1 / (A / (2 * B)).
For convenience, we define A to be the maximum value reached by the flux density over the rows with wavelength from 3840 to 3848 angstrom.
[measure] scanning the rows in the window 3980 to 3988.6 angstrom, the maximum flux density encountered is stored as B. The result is 2.24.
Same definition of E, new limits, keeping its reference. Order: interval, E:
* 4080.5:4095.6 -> 4084.76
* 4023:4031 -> 4030.57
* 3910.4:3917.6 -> 3915.31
